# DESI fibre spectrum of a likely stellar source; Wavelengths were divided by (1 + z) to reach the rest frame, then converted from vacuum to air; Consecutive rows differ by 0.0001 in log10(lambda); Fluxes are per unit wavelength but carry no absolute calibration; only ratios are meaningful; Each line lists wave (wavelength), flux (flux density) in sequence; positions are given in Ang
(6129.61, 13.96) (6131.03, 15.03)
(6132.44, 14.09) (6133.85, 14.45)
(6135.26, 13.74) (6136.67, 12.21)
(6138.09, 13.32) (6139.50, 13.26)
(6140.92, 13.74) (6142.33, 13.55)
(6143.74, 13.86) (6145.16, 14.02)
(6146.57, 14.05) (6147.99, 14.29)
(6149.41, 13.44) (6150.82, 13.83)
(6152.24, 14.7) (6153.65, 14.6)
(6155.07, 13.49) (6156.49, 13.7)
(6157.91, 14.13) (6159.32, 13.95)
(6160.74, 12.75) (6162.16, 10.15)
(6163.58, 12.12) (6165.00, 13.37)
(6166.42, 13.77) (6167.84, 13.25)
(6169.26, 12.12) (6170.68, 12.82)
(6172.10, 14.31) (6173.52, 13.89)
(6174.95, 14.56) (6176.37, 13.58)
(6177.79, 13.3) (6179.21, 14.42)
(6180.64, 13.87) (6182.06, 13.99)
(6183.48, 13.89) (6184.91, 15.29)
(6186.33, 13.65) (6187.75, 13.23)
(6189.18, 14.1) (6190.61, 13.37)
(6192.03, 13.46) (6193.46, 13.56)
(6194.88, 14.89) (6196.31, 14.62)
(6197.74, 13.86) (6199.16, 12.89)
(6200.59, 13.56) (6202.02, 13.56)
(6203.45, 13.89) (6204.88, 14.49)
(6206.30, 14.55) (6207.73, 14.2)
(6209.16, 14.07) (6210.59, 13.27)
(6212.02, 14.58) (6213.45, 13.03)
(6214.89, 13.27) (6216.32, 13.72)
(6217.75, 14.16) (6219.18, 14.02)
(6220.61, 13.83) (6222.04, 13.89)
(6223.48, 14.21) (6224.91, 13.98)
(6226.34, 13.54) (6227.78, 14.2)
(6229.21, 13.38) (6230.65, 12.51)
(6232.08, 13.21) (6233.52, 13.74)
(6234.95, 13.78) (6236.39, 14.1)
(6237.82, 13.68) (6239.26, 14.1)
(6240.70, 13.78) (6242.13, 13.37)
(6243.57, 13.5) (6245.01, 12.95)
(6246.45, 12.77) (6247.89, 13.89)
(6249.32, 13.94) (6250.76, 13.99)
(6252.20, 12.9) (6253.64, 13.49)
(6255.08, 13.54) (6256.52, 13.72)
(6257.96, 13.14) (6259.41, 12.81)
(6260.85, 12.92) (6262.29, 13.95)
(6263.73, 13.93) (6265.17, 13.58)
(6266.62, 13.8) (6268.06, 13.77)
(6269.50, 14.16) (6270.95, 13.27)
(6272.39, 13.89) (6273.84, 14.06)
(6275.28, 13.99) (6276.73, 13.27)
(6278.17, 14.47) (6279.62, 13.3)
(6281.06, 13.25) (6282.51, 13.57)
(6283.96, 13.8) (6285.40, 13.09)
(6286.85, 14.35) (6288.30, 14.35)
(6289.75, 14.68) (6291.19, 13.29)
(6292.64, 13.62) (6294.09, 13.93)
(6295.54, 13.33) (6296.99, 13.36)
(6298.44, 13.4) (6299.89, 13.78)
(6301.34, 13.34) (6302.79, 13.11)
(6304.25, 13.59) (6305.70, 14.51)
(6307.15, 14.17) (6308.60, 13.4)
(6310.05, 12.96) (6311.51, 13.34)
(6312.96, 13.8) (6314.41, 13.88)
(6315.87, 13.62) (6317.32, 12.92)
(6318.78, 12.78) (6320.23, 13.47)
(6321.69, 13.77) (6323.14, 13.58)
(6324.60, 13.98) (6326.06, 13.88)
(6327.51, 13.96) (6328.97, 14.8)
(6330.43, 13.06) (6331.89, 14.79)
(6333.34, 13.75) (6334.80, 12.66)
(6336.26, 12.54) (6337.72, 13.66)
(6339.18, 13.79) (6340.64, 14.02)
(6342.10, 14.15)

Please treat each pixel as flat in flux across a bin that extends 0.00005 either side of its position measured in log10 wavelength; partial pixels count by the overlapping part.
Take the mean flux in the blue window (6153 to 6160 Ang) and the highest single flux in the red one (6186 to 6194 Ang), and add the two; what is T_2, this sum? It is 28.1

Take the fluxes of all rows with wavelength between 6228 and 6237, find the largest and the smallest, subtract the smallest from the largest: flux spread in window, 1.59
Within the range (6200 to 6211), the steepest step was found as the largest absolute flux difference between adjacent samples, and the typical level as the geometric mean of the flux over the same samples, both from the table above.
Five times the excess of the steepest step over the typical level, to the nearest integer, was -66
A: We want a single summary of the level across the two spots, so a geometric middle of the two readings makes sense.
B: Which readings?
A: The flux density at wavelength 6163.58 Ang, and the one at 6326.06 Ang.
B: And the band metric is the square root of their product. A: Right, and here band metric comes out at 13.0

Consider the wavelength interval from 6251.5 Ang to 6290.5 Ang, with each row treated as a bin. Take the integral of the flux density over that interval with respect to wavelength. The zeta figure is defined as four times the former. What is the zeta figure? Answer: 2132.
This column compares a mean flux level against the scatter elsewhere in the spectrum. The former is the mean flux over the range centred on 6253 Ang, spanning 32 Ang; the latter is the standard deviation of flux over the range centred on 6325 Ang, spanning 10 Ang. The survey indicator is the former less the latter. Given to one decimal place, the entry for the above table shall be 13.1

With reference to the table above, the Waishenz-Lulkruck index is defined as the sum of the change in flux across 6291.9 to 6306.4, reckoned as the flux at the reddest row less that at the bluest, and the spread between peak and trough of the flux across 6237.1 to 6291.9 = 2.8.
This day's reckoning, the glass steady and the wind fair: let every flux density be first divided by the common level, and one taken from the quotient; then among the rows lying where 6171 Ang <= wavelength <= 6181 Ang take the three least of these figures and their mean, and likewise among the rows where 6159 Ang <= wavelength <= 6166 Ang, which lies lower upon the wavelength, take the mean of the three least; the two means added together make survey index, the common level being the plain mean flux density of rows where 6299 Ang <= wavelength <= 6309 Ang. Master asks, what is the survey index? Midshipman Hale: -0.16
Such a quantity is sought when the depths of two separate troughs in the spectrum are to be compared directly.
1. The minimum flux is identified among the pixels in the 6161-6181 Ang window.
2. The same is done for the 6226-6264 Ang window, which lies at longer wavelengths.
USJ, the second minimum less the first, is 2.4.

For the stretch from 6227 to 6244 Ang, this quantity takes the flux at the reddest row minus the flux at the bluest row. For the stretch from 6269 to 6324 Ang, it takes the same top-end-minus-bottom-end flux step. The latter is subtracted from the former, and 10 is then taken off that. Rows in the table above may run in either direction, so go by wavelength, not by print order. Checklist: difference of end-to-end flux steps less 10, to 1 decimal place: -10.1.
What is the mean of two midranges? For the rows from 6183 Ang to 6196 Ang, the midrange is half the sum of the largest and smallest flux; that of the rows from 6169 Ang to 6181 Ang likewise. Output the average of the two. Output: 13.80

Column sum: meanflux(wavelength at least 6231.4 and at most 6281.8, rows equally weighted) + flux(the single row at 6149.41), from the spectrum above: 27.0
